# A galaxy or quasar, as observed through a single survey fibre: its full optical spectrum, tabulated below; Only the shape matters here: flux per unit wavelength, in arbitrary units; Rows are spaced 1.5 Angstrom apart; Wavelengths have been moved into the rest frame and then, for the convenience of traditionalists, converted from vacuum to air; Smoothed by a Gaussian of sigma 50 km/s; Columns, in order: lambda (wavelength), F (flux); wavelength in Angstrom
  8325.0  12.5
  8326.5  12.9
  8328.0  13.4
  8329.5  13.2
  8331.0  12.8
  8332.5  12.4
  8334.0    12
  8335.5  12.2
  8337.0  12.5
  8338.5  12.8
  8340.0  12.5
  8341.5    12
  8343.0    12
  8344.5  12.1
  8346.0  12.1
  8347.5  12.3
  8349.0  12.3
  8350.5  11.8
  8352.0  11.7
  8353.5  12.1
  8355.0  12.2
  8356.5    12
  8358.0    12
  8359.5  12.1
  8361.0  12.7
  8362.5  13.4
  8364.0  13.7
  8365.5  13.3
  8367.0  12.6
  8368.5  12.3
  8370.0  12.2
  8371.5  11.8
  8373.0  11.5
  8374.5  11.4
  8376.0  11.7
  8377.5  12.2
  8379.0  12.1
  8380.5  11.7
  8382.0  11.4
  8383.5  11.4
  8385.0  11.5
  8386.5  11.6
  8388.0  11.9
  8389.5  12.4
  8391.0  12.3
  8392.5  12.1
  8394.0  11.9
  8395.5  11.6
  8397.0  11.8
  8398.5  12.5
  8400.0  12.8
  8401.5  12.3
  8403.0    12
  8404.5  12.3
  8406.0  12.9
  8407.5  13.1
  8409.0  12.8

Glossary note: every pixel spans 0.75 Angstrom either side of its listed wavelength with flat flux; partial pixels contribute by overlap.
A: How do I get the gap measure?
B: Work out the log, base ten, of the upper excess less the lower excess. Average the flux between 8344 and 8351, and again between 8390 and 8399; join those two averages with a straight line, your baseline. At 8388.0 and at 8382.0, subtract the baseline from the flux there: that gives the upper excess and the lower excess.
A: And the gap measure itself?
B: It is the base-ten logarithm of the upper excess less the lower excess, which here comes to -0.29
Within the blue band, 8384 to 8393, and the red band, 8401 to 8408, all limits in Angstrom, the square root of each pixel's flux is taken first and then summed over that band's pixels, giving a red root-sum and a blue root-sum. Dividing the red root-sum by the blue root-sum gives 0.85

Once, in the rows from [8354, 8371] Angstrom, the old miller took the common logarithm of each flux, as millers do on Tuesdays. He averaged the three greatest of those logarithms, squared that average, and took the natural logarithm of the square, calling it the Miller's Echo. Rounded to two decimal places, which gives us 0.24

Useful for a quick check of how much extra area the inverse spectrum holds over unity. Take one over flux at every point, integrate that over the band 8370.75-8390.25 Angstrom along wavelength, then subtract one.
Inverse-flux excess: 0.662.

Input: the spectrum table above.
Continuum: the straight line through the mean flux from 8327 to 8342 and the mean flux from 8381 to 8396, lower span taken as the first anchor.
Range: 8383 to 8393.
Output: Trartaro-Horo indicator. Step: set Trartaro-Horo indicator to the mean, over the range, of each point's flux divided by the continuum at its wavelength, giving 1.01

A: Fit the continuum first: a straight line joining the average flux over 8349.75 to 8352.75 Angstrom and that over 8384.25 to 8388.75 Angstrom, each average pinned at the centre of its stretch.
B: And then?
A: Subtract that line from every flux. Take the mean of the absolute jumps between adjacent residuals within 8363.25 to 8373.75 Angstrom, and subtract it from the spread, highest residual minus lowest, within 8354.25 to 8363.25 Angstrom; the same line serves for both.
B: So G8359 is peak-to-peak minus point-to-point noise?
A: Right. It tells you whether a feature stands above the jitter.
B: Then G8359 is 1.051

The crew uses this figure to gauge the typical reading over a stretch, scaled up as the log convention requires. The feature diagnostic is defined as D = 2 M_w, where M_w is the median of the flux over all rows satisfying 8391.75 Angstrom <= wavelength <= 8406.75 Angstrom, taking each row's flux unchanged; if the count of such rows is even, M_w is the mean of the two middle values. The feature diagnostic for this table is 24.4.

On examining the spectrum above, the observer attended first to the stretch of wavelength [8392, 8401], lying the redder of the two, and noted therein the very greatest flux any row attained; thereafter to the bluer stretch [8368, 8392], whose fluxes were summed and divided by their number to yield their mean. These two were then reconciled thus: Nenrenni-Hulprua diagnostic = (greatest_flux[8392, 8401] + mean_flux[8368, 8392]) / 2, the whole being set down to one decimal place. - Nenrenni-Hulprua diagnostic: 12.3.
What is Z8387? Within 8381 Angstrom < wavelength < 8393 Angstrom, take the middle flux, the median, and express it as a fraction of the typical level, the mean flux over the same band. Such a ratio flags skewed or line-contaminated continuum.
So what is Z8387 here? 0.99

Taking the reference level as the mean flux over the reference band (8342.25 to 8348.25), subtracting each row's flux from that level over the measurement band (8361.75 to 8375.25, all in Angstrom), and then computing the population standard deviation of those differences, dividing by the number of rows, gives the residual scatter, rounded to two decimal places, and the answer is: 0.80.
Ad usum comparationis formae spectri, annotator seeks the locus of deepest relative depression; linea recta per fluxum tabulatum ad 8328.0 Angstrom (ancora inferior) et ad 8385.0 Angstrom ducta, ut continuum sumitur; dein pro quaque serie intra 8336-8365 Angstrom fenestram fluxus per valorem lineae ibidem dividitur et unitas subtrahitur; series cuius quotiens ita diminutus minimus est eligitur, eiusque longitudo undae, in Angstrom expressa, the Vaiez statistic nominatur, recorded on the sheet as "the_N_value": 8341.5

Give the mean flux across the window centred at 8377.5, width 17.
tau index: 11.7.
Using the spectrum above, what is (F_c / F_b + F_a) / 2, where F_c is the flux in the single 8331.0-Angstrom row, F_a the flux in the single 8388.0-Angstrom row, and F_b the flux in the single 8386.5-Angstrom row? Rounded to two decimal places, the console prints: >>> 6.50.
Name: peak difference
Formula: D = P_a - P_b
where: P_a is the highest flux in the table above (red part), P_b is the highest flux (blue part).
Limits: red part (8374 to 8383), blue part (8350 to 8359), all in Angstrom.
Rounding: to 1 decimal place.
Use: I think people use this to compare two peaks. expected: 0.0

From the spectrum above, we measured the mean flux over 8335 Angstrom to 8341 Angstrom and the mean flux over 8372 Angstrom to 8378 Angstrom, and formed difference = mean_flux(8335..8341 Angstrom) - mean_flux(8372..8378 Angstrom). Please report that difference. 0.8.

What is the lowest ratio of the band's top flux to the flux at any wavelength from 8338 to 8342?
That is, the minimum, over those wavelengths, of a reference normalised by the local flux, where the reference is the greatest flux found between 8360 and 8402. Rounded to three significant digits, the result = 1.07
